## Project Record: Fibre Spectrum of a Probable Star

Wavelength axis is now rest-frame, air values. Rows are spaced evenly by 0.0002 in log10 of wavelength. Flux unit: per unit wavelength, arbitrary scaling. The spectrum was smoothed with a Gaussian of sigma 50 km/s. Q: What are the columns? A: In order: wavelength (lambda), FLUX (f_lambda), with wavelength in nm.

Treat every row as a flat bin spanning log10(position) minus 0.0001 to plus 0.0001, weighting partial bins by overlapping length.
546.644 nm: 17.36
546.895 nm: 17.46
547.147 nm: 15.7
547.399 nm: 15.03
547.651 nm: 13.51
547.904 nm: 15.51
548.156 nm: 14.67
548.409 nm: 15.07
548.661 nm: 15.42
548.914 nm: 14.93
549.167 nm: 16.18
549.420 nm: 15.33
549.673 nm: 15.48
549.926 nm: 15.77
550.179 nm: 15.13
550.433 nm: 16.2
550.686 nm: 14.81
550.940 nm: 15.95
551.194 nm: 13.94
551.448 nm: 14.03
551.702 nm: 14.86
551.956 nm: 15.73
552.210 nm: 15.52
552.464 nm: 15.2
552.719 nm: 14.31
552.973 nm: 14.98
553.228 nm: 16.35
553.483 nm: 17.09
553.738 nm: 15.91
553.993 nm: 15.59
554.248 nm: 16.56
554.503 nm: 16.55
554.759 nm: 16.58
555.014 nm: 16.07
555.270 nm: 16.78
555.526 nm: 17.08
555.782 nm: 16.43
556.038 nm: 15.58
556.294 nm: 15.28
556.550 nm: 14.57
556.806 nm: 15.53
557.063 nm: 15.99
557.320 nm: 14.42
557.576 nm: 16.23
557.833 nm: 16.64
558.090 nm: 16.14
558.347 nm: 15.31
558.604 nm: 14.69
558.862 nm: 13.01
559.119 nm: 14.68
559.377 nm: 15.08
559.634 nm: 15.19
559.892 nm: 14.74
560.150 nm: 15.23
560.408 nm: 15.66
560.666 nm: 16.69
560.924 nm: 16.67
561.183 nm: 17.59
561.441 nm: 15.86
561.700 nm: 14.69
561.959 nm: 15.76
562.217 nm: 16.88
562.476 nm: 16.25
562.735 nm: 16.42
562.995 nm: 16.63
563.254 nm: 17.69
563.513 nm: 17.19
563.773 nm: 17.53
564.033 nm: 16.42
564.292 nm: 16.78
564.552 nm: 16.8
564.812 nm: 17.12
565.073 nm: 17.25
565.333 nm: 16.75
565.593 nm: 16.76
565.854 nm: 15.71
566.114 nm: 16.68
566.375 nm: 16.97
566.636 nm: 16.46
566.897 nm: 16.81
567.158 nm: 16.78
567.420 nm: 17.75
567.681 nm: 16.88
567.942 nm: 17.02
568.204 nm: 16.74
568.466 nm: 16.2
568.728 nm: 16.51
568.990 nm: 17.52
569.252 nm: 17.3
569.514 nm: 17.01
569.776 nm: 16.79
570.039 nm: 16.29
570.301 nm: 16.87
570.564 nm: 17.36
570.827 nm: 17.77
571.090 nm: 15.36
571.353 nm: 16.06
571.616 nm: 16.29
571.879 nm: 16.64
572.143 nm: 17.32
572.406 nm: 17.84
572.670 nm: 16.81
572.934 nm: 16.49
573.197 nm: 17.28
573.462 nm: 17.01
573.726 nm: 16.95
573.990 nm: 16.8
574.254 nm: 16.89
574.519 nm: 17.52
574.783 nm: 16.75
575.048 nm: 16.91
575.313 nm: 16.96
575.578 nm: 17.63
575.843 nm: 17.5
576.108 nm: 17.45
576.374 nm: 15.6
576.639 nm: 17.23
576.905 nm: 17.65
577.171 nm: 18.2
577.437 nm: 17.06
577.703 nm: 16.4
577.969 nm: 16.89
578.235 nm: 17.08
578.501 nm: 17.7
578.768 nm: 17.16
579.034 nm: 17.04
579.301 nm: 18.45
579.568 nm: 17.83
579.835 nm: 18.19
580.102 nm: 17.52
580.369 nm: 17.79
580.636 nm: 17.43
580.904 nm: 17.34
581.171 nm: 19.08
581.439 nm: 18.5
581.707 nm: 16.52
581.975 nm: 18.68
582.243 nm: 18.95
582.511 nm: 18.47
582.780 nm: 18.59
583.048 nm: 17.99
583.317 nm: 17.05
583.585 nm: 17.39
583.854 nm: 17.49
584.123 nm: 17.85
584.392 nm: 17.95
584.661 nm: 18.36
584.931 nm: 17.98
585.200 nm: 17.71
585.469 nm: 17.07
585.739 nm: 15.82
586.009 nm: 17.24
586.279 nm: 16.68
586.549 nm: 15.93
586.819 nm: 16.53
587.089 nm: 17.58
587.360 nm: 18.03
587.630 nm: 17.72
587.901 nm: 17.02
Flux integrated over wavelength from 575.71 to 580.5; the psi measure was 83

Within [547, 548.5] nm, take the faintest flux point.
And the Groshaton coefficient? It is 13.51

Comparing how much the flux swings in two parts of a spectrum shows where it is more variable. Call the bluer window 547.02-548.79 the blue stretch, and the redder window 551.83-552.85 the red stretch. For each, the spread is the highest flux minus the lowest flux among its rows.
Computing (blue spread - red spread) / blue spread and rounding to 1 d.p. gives 0.4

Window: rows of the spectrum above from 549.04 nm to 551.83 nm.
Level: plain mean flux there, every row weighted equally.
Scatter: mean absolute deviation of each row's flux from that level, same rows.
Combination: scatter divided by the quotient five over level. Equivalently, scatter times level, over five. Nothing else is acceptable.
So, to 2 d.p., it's 1.91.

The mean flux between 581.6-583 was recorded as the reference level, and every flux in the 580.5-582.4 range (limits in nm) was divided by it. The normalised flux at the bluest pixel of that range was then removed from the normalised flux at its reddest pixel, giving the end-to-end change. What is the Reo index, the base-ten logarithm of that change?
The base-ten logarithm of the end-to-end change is -1.08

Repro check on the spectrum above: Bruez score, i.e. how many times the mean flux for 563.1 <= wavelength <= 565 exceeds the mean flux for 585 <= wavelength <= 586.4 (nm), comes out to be 1.01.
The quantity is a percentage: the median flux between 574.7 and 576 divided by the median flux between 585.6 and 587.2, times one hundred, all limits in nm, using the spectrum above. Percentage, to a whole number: 102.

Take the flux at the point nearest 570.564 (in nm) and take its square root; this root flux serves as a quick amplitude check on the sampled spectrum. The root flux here 4.17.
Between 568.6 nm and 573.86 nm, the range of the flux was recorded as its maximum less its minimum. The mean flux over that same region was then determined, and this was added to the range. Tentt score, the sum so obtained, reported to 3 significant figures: 19.4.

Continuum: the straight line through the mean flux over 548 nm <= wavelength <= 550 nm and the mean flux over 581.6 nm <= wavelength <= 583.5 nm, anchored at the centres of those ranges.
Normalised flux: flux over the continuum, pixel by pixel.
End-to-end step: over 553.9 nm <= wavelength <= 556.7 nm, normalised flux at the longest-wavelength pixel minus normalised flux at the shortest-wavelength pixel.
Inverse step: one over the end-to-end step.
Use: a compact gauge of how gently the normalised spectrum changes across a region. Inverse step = -13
